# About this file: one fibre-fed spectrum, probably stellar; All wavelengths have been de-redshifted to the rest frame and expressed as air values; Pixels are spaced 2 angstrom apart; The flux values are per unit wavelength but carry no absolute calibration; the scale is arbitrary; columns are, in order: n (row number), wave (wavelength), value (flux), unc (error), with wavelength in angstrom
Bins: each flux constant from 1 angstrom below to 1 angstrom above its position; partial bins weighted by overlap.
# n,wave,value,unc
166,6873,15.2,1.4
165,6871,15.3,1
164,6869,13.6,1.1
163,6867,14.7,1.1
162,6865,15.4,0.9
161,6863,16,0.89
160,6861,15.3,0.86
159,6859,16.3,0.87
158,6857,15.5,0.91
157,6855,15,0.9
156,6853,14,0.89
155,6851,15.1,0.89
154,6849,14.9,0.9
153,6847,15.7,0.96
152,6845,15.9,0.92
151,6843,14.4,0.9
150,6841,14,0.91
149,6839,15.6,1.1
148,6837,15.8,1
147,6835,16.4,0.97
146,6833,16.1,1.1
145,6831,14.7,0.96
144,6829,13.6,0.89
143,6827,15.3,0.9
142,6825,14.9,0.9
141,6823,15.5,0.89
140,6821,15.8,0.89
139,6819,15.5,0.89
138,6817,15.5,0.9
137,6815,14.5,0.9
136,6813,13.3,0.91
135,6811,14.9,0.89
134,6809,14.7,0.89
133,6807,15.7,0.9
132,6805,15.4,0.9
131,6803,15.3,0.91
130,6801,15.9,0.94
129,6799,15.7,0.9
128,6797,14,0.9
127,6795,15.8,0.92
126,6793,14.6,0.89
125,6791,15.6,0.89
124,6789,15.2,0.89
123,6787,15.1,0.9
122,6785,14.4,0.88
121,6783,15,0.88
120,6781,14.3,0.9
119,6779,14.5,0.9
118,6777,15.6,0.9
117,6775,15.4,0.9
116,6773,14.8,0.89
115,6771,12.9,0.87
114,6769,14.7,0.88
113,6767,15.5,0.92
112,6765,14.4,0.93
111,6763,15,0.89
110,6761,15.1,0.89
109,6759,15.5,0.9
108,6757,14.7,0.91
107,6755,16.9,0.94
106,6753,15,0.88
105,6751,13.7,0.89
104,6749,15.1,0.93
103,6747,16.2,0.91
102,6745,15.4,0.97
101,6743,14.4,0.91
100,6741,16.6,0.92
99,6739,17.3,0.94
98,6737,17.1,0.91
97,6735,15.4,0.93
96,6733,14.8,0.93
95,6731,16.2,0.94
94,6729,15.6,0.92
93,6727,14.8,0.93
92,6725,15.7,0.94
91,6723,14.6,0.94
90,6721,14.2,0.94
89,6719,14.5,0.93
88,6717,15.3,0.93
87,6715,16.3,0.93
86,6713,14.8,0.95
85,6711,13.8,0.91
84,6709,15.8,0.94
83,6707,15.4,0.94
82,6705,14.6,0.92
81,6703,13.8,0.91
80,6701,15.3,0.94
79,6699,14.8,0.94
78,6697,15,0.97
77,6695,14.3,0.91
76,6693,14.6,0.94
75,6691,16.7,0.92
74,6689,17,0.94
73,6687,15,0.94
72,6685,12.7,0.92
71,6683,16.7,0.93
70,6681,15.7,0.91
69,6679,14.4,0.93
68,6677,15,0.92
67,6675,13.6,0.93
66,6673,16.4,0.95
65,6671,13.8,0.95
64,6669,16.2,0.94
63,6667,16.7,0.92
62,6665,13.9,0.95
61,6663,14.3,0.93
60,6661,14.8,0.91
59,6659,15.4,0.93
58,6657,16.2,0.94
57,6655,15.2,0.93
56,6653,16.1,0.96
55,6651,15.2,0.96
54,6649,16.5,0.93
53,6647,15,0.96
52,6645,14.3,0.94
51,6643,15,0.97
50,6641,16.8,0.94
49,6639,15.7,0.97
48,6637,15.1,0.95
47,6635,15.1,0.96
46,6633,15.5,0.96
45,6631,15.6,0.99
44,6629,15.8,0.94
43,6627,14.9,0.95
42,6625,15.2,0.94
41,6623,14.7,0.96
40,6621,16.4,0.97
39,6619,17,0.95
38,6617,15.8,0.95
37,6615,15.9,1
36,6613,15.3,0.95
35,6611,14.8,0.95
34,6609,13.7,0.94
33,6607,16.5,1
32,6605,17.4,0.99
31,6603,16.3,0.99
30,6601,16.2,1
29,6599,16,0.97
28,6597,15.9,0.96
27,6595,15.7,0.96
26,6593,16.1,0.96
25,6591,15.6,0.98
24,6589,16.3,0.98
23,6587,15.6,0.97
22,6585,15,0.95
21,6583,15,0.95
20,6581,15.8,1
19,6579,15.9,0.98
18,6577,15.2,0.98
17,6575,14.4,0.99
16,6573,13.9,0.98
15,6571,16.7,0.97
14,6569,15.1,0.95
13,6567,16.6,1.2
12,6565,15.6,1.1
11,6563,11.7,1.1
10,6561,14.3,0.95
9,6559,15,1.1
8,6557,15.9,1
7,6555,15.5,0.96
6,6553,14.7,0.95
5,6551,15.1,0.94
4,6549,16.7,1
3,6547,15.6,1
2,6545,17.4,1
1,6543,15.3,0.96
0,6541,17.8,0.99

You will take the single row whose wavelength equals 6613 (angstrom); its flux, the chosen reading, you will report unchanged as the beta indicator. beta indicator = 15.3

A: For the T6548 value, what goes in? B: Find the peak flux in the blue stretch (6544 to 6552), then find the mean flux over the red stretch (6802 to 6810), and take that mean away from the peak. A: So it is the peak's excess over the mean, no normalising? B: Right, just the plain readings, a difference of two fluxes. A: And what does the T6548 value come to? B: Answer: 2.1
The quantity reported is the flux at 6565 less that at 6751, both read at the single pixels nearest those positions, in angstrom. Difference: 1.9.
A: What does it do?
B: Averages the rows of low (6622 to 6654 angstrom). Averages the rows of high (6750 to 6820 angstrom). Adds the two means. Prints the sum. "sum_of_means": 30.38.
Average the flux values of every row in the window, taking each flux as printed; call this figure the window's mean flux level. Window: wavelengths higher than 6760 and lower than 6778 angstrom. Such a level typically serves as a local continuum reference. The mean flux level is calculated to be 14.8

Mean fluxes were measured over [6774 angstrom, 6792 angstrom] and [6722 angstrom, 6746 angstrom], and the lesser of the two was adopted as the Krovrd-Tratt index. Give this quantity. 15.0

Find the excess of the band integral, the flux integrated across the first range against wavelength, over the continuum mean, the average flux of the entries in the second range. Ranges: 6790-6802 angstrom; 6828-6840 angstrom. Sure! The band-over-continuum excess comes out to 168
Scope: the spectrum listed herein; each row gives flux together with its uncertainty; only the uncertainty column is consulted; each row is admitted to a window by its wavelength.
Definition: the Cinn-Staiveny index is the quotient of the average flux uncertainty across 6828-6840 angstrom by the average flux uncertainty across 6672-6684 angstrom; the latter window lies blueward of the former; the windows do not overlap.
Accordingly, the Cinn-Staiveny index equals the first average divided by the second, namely 1.08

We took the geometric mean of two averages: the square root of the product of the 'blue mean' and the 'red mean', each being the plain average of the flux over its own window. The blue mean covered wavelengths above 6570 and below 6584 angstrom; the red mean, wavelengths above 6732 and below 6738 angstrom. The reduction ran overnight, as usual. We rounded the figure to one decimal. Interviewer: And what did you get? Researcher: 15.5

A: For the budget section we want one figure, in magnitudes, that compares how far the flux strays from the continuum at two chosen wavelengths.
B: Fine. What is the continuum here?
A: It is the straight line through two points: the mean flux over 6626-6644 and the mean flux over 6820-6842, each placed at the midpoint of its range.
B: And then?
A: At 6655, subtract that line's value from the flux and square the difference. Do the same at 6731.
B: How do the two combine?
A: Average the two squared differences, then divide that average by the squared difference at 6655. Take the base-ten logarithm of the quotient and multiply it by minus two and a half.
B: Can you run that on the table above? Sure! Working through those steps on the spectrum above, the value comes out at -1.8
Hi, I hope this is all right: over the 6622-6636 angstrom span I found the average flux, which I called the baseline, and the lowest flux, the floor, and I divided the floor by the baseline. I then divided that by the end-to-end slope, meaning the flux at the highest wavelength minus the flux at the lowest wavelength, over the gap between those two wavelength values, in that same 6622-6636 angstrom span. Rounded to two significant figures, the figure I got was 29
